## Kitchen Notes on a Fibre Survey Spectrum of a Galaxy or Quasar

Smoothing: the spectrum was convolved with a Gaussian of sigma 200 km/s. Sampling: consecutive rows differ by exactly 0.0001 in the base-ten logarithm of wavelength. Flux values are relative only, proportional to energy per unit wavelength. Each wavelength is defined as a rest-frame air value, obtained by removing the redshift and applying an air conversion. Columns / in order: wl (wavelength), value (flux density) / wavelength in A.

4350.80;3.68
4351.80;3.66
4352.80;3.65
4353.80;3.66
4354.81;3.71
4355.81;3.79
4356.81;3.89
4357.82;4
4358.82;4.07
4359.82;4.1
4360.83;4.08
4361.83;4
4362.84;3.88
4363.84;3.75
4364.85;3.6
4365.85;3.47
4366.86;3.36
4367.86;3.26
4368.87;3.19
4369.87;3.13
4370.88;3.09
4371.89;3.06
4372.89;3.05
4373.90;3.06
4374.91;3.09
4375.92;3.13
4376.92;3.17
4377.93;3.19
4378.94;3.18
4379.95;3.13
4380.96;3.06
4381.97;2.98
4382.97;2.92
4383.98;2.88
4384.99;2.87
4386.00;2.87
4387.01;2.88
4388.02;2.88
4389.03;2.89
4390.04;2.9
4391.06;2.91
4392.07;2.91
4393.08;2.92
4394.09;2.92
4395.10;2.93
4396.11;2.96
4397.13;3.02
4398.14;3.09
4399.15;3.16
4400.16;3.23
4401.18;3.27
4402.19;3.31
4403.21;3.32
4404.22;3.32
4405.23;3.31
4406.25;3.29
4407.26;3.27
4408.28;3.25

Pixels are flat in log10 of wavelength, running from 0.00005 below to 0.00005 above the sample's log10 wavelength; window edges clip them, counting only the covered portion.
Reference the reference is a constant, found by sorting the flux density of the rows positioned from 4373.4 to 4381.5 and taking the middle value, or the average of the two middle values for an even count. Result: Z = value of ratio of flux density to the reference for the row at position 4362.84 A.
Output 1.24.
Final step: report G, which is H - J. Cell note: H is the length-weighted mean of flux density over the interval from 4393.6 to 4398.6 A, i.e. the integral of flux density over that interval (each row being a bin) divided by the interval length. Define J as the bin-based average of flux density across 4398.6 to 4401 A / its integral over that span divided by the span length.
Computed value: -0.2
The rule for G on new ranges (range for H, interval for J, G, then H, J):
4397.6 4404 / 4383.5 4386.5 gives 0.4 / 3.23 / 2.9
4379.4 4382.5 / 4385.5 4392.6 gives 0.2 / 3.06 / 2.9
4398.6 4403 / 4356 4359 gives -0.7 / 3.24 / 4.0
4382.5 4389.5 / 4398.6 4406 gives -0.4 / 2.88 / 3.3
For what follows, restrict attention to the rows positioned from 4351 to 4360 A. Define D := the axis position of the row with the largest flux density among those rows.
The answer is 4359.82 A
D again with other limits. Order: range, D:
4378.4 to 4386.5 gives 4378.94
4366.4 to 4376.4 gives 4366.86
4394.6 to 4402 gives 4401.18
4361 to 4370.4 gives 4361.83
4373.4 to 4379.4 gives 4377.93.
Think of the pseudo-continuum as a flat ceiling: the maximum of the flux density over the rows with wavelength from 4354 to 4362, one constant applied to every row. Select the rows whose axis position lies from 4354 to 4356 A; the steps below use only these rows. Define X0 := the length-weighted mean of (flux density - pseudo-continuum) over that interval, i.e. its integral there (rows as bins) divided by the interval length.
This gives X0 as -0.37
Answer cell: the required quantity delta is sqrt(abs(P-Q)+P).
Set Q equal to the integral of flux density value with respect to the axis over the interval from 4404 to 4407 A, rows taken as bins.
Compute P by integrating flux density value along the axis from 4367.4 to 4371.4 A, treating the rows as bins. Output 3.9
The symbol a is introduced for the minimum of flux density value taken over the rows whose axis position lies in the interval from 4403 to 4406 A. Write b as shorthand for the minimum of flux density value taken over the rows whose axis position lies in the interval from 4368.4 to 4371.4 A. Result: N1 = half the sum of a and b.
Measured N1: 3.2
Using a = 3.31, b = 3.09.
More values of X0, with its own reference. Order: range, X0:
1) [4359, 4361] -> -0.01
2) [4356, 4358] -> -0.19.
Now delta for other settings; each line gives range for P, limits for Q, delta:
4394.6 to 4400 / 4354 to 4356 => 5.0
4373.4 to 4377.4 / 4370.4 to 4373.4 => 4.0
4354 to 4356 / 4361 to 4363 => 2.8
